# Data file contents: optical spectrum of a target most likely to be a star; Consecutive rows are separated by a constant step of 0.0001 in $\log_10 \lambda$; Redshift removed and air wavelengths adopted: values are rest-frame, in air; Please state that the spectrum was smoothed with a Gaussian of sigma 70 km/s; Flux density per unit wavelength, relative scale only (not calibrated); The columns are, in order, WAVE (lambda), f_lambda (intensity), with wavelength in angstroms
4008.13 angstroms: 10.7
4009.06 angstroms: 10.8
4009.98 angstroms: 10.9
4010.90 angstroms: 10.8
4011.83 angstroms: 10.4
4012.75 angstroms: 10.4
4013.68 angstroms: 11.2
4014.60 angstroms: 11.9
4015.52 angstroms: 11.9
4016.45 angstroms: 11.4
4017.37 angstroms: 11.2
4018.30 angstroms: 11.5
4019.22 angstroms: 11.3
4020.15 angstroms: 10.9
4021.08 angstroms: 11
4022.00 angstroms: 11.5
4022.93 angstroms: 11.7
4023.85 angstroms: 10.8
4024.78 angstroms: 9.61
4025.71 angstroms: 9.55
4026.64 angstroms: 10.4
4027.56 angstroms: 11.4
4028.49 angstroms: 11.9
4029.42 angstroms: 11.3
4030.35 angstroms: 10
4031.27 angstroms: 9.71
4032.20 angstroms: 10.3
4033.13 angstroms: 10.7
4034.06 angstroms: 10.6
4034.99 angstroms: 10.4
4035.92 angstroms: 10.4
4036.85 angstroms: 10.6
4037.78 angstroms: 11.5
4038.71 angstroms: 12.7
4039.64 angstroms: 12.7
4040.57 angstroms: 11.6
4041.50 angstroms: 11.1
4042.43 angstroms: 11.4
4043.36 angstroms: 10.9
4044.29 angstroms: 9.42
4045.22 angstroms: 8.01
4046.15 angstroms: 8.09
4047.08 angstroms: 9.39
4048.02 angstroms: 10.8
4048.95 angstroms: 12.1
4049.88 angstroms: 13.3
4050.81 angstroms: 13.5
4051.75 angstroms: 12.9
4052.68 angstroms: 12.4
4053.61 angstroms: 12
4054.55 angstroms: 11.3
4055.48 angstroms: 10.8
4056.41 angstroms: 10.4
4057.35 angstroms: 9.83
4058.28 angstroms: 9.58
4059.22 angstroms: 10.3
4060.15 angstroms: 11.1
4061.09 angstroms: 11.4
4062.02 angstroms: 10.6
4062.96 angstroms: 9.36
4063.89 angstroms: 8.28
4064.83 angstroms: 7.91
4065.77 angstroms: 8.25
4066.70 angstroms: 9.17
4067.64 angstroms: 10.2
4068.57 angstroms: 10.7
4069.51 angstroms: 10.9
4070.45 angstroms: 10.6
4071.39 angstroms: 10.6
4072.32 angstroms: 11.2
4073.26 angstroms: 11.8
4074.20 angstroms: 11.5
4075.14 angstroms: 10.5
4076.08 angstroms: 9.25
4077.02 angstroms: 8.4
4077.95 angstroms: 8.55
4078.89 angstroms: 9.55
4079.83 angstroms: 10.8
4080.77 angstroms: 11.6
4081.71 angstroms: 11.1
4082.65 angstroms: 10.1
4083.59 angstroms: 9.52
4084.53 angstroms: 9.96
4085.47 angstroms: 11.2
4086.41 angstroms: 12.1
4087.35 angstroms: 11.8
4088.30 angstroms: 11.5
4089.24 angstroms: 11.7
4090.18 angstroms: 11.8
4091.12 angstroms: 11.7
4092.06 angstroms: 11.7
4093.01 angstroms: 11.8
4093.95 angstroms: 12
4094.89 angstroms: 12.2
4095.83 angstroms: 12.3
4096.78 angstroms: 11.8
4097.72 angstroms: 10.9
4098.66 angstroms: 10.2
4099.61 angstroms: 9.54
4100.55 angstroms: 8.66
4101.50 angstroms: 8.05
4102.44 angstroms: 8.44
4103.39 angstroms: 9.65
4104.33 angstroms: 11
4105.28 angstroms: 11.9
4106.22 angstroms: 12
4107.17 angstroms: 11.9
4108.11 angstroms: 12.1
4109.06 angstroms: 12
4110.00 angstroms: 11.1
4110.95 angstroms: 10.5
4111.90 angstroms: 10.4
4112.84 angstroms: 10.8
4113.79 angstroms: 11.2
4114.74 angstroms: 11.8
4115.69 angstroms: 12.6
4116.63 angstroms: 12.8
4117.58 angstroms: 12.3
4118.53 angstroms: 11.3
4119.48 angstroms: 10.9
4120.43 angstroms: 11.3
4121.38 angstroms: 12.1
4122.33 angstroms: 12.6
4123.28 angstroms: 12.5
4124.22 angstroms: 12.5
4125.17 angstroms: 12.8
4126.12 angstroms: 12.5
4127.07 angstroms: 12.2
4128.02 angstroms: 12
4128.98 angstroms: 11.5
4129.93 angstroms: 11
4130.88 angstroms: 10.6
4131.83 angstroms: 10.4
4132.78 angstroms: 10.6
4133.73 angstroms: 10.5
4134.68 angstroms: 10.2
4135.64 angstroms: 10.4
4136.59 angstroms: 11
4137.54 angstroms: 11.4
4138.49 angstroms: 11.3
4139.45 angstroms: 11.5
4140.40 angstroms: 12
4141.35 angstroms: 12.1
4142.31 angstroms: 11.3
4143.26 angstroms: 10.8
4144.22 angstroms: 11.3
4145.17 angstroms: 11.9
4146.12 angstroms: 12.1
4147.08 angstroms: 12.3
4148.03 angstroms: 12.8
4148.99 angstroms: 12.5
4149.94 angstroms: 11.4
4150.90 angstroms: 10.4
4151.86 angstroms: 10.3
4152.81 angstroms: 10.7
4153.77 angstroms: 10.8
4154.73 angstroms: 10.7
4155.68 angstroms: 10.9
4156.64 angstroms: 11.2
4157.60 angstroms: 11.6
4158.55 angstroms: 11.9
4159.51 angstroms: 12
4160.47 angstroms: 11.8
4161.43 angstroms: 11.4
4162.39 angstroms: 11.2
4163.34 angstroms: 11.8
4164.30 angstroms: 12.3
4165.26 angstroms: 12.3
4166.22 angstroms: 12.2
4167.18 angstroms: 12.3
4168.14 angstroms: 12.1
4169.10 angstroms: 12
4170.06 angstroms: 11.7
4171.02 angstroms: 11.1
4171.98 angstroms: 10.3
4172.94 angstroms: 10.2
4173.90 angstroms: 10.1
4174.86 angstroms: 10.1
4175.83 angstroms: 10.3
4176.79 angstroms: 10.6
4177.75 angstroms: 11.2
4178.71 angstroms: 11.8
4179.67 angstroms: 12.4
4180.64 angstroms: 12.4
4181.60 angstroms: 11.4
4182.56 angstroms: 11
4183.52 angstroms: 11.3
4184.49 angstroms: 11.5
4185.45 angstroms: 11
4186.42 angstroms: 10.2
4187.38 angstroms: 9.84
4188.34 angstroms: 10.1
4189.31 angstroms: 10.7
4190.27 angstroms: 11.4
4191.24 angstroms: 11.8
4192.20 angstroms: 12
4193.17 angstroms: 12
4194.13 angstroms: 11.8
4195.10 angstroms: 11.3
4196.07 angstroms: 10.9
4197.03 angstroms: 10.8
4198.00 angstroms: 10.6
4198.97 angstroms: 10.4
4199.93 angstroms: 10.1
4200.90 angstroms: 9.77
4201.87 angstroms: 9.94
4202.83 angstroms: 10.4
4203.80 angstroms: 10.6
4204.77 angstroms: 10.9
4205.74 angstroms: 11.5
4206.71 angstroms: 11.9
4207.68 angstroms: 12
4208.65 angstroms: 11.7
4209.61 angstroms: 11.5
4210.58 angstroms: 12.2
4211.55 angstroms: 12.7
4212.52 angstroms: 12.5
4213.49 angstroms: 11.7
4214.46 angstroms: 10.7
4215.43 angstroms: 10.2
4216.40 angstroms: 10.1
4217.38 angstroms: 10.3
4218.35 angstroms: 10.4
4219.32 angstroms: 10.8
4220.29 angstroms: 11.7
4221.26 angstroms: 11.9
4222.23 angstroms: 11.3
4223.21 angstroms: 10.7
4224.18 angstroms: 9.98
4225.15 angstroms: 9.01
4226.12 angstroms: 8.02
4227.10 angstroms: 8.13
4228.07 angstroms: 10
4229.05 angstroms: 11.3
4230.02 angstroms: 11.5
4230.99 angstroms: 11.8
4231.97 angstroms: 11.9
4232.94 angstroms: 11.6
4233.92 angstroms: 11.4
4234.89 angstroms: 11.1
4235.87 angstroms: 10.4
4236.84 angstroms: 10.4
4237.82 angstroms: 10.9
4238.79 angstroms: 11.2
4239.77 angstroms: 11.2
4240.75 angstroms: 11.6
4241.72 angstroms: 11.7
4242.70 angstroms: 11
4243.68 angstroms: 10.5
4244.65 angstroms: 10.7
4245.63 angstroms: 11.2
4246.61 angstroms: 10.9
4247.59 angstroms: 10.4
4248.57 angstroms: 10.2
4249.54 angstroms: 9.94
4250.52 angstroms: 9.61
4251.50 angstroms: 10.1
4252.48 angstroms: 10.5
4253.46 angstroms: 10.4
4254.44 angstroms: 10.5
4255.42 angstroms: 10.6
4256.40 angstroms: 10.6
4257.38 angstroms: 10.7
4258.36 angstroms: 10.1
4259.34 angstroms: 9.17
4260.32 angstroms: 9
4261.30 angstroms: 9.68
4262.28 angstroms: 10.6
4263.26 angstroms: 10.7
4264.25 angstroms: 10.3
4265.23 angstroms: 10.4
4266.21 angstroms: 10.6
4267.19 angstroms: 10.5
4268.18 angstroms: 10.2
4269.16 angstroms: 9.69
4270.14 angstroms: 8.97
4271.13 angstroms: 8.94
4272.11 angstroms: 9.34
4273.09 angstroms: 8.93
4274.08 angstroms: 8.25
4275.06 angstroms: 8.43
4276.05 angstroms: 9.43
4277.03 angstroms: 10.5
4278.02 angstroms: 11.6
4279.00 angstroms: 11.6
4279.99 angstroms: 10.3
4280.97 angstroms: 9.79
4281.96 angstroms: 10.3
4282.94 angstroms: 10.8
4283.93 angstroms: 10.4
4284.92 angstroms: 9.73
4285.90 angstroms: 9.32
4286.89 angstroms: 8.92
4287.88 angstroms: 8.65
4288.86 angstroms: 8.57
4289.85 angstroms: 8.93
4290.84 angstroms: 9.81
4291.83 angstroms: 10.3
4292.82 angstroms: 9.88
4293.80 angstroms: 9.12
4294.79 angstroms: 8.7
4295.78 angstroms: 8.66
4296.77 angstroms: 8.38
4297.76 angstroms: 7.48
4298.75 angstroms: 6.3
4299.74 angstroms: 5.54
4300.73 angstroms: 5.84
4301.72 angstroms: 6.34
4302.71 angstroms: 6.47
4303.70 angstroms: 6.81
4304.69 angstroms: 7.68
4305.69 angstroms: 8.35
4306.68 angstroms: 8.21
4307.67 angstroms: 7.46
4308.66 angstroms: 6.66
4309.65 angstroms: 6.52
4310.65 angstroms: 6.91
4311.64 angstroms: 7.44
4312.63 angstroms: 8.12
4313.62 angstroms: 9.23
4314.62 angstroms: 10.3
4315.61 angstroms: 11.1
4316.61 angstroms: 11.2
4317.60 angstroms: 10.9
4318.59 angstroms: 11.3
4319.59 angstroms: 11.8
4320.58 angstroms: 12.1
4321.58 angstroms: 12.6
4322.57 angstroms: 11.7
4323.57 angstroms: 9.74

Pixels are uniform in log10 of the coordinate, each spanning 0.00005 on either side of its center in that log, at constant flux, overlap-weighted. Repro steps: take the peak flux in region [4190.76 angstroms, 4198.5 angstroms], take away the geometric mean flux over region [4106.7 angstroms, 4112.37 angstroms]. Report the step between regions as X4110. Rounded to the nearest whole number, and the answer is 1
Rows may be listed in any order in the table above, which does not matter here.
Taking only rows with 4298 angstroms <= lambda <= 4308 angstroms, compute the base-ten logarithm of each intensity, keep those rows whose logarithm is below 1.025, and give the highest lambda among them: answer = 4307.67 angstroms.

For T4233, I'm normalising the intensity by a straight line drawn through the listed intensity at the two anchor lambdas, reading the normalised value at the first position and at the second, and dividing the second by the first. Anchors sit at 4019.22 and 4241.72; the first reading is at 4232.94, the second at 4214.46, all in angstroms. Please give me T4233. 0.93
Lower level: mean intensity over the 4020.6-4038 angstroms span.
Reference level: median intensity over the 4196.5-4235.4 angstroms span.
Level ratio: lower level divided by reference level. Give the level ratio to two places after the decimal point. 0.99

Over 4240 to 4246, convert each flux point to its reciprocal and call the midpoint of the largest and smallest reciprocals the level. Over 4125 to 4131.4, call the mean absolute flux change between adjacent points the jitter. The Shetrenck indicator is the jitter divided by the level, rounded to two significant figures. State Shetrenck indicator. 4.1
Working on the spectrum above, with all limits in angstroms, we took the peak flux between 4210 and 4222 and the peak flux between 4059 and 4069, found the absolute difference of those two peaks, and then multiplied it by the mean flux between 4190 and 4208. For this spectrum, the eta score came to 14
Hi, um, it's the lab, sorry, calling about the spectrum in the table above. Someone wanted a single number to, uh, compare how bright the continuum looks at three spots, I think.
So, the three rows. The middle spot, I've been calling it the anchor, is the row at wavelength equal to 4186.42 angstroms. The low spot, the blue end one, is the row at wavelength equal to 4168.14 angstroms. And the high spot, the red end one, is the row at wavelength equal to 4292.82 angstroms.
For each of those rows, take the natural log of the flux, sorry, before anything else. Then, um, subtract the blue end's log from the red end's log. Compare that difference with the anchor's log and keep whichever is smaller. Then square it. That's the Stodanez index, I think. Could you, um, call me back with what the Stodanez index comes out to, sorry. 0.041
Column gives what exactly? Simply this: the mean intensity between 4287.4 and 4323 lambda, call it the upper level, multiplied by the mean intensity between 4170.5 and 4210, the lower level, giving 96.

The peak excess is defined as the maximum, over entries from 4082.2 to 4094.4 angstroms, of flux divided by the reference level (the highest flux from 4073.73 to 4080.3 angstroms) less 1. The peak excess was 0.05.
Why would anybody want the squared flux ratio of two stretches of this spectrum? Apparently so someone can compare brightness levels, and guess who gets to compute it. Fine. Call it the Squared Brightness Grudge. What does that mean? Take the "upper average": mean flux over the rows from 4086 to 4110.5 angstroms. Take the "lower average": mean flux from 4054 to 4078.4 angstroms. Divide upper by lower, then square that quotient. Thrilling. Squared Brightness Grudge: 1.2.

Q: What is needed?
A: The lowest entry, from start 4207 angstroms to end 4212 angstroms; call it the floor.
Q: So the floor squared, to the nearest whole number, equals 132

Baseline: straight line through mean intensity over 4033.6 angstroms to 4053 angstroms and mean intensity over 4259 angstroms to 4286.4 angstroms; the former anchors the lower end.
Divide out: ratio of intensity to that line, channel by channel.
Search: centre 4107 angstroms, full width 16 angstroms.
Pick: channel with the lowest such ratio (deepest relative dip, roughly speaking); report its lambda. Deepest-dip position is 4101.50 angstroms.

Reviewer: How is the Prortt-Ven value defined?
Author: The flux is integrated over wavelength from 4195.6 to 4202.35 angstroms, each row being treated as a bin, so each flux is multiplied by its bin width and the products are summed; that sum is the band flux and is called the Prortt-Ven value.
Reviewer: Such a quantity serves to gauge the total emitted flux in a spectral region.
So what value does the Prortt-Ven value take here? 70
